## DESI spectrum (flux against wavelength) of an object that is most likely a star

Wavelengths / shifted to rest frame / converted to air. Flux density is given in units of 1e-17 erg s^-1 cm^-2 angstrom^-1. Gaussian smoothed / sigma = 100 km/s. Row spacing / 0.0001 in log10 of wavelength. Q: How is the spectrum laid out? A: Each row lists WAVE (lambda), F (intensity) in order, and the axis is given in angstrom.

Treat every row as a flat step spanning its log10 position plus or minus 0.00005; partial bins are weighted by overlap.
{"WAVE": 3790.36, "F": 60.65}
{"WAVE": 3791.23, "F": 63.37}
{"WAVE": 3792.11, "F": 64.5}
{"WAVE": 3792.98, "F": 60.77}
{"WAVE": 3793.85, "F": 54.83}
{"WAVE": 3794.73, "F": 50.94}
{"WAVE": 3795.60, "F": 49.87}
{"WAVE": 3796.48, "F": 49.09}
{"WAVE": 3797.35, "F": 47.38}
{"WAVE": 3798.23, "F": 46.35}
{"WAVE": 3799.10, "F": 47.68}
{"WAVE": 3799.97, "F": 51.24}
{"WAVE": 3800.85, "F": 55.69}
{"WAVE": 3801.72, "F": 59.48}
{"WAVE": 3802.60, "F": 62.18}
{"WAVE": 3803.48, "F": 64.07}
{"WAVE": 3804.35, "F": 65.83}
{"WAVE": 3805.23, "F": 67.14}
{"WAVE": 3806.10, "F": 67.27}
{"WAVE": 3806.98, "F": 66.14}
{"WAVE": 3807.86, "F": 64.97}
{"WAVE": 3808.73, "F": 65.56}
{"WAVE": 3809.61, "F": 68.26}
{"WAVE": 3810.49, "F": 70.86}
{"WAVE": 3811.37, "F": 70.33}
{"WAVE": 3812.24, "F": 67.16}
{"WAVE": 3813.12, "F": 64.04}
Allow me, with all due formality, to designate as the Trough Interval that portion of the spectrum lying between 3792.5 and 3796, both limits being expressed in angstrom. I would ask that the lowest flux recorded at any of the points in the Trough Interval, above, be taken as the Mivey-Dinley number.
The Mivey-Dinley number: 49.87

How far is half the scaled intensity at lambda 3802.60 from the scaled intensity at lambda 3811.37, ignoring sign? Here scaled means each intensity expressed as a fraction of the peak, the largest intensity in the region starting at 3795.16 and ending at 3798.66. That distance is 0.79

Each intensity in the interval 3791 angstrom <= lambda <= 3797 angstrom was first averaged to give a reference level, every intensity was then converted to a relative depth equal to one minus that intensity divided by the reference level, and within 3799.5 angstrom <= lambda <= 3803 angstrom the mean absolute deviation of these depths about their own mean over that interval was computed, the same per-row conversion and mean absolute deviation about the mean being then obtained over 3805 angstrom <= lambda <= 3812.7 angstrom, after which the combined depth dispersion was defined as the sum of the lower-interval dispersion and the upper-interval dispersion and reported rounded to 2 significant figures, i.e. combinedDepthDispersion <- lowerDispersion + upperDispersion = 0.093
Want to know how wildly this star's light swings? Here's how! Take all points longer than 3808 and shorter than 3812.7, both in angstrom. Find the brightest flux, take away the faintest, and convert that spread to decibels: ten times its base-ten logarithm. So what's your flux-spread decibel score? 7.2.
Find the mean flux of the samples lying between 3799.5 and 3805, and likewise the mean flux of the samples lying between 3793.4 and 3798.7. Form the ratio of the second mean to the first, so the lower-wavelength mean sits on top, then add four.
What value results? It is 4.83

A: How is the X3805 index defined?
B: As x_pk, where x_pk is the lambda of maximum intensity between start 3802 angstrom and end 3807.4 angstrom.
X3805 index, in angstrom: 3806.10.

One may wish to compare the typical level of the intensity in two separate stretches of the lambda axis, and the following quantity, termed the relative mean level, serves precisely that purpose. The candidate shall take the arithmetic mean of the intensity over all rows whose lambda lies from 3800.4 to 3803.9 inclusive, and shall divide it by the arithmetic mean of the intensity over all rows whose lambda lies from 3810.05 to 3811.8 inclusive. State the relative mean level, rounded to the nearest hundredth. 0.85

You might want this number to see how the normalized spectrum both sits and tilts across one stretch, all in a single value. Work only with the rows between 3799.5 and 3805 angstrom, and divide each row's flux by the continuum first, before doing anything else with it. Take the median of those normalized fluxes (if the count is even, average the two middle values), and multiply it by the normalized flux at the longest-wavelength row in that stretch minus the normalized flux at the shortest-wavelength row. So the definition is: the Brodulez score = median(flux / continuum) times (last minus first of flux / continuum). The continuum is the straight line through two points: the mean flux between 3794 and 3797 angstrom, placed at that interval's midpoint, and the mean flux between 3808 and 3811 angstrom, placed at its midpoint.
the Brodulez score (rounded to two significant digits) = 0.16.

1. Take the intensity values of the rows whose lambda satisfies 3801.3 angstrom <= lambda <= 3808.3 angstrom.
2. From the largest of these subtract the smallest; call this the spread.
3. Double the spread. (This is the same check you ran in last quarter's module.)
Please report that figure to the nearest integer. 16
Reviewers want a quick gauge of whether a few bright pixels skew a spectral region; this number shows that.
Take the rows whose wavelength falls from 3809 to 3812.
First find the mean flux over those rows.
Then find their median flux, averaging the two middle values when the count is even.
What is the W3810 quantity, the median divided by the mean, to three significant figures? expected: 1.01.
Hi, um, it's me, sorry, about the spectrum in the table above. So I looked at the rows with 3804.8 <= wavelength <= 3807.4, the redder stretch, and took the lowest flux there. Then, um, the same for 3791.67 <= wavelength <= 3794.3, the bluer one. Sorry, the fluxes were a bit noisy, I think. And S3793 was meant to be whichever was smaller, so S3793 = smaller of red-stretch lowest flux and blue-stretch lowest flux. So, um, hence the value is 55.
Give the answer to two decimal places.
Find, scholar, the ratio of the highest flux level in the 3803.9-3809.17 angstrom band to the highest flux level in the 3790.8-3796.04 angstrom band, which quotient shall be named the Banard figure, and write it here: 1.04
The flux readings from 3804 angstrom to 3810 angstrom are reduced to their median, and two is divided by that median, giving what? 0.030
